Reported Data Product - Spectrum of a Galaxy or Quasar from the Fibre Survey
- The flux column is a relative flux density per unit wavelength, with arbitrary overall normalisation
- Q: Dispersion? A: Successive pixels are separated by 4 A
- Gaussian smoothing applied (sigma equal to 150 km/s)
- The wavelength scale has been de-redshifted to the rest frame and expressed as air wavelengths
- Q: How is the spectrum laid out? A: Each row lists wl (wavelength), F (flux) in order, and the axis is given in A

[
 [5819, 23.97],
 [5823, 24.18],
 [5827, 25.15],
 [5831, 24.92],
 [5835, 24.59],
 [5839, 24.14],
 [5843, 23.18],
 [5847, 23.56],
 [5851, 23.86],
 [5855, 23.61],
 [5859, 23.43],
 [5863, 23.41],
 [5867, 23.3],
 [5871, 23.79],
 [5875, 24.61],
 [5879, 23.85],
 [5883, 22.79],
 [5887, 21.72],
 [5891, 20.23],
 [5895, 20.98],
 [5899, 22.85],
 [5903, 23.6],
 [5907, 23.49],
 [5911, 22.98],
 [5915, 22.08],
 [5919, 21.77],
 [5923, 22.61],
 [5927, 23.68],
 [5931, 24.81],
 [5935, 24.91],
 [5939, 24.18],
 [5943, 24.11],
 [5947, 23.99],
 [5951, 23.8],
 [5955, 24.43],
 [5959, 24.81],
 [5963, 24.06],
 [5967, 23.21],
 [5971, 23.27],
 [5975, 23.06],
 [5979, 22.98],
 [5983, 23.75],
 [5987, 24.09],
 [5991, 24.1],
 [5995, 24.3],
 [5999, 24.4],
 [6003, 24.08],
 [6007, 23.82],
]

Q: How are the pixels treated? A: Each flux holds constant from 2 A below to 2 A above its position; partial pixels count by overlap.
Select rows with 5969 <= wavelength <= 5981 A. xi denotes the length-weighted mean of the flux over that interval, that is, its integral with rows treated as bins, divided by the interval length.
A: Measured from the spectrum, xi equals 23.1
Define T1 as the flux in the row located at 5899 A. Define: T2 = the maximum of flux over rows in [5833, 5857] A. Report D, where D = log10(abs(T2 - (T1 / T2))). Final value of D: 1.37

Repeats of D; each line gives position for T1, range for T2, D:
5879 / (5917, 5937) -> 1.38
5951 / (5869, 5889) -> 1.37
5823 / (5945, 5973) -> 1.38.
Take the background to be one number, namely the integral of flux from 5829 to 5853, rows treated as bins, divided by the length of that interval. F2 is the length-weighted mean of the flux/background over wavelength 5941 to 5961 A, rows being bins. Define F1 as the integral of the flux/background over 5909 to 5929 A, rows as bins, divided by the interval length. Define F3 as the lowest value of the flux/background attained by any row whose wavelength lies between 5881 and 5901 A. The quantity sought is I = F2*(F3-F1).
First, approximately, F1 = 0.94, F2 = 1.01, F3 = 0.84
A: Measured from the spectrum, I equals -0.10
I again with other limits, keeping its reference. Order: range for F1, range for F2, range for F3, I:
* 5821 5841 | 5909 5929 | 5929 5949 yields -0.02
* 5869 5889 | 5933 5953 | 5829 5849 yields -0.01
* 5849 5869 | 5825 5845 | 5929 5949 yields 0.02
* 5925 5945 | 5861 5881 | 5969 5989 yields -0.06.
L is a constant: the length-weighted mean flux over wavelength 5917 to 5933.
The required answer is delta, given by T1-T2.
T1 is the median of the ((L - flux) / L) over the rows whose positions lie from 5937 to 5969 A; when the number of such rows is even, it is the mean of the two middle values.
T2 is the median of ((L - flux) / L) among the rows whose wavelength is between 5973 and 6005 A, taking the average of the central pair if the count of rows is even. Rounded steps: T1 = -0.037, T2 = -0.037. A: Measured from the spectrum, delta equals 0.00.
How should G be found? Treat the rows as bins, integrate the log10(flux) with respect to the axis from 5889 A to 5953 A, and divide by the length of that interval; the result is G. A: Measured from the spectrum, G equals 1.363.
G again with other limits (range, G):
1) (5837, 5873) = 1.373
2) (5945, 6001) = 1.378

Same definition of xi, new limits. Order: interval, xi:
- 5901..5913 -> 23.4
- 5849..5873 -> 23.6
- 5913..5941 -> 23.4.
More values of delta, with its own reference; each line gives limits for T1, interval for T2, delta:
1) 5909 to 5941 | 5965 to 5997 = 0.01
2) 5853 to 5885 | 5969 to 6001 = 0.02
